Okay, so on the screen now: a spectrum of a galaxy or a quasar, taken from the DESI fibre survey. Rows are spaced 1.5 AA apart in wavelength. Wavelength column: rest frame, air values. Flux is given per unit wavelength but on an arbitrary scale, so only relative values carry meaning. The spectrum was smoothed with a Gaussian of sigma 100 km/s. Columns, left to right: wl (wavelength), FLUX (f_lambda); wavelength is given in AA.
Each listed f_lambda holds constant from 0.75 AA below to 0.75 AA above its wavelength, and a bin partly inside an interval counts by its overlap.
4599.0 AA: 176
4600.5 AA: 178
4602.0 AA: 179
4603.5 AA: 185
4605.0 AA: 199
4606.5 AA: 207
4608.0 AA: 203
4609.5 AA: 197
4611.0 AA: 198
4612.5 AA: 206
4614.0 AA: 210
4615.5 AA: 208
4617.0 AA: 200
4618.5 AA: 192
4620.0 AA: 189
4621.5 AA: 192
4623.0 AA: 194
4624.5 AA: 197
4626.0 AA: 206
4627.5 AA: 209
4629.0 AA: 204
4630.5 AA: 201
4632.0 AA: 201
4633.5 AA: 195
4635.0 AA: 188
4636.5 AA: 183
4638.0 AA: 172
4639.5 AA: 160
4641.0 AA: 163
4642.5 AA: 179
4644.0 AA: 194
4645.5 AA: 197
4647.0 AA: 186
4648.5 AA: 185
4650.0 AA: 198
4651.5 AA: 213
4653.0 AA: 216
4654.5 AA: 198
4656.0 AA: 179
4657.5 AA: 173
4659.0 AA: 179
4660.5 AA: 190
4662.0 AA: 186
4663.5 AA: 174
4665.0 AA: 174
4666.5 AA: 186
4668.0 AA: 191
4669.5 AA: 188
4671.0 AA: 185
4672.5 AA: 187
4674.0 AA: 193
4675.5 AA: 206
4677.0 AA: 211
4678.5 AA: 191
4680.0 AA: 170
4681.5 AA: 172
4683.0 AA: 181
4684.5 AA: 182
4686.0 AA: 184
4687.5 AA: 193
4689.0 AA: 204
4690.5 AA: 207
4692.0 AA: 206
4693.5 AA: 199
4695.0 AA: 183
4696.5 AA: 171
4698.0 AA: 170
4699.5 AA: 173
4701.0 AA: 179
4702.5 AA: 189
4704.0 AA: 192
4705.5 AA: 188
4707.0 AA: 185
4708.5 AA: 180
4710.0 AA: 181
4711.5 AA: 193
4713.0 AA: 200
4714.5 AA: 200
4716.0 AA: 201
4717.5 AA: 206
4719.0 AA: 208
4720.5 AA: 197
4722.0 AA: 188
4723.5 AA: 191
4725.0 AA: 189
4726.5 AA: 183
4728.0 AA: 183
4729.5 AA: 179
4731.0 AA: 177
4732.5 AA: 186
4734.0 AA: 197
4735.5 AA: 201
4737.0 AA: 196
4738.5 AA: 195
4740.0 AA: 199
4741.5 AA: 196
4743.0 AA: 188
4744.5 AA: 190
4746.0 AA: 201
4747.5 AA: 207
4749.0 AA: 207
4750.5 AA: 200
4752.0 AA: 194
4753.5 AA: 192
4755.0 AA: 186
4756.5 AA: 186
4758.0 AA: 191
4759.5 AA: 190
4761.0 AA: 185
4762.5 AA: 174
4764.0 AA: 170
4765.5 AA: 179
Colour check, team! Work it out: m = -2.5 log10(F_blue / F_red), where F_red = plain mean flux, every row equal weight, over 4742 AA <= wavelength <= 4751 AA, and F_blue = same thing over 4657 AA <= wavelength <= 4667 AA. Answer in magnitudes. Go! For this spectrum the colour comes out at 0.11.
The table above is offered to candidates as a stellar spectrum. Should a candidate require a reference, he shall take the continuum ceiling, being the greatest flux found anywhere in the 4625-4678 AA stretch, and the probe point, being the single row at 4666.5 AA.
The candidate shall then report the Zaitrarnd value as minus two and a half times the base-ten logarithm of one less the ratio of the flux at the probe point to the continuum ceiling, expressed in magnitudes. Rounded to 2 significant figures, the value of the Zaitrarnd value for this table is 2.1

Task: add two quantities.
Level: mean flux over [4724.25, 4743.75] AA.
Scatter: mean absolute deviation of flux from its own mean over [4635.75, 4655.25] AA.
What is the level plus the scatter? 203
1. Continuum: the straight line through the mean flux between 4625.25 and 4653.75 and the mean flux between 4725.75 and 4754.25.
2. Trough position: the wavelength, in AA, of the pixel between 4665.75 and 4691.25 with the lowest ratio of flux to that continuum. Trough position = 4680.0 AA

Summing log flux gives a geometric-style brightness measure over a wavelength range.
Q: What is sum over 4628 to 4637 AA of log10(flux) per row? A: 13.74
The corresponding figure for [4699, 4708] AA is 13.59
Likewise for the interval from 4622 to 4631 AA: 13.83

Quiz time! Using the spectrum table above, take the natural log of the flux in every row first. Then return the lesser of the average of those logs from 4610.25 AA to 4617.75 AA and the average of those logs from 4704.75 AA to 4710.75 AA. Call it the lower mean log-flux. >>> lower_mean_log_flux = 5.21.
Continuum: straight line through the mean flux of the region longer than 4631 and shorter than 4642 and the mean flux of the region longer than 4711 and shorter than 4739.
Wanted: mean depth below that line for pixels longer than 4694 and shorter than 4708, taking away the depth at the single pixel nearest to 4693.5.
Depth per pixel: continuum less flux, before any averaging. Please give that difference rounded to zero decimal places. 19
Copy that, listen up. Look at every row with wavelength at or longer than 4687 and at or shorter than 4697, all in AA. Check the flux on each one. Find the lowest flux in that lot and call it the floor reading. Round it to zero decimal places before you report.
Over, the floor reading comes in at 171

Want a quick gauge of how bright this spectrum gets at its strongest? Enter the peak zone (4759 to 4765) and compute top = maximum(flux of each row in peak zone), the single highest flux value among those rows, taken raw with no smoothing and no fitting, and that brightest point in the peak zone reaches 190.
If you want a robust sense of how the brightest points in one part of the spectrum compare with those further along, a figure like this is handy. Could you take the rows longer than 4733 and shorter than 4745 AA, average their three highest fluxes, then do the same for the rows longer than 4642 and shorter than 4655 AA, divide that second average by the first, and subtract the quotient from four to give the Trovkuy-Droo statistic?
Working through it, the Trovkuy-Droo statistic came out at 2.95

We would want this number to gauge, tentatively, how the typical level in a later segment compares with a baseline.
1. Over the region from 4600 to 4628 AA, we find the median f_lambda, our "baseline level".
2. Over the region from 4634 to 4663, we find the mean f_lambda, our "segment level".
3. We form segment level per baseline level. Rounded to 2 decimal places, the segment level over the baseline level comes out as 0.94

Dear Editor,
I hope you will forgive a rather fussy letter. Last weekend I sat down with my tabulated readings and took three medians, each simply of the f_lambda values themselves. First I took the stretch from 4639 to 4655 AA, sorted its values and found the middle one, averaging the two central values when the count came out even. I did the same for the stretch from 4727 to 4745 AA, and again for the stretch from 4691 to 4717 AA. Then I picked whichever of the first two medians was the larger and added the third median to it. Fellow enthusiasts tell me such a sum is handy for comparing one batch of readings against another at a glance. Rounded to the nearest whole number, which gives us 382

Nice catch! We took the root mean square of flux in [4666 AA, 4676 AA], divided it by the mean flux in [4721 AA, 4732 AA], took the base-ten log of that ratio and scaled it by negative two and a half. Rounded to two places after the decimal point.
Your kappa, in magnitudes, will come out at -0.04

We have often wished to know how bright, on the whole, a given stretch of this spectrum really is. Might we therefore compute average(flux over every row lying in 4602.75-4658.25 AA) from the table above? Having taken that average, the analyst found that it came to 194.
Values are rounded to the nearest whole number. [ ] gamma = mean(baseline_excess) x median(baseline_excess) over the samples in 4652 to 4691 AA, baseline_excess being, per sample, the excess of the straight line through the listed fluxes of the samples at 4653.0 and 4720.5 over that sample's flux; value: 528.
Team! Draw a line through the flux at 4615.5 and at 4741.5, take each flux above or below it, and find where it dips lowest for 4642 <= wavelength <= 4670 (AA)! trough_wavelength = 4657.5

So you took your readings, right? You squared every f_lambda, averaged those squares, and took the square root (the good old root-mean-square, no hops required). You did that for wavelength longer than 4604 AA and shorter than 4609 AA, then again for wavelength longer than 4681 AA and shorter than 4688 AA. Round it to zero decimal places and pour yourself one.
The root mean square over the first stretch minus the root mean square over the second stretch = 21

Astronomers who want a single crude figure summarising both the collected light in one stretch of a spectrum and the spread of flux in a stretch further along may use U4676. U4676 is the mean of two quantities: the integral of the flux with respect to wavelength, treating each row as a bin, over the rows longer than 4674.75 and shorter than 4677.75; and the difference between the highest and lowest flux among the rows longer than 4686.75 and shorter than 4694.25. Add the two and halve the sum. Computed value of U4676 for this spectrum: 320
